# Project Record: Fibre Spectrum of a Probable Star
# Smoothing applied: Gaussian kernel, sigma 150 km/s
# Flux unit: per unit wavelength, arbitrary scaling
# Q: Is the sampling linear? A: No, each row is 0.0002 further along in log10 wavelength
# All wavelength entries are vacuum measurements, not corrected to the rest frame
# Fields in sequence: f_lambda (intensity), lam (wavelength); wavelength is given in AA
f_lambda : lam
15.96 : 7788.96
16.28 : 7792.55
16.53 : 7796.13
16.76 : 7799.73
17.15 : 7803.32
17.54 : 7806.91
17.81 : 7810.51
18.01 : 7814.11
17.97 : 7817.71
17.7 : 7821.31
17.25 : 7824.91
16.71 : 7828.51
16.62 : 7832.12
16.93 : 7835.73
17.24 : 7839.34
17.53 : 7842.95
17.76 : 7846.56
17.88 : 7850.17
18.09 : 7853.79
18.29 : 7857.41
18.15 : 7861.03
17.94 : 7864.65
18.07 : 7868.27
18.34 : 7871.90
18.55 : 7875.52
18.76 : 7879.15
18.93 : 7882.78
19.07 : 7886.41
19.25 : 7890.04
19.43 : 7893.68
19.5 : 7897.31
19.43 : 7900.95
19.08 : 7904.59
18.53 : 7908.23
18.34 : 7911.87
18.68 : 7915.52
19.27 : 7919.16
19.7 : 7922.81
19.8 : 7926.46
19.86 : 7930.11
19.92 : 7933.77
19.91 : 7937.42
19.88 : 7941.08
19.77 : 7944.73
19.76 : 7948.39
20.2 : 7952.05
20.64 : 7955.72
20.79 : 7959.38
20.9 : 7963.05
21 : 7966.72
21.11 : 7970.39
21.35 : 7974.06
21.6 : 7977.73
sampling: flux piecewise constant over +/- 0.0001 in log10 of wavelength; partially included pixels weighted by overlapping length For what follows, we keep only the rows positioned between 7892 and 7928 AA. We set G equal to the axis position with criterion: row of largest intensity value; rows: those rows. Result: 7926.46 AA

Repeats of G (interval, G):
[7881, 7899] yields 7897.31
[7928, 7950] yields 7933.77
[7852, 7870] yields 7857.41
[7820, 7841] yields 7821.31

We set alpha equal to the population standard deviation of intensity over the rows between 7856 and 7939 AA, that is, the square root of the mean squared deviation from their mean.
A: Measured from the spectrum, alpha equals 0.62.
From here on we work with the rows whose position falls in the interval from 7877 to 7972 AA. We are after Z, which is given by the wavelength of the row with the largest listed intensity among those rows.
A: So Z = 7970.39 AA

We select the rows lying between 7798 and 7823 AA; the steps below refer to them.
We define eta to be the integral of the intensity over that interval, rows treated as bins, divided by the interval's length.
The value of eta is 17.6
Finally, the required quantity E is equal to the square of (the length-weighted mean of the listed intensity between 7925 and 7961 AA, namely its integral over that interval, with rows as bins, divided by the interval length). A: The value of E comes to 402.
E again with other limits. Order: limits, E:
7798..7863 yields 307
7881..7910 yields 367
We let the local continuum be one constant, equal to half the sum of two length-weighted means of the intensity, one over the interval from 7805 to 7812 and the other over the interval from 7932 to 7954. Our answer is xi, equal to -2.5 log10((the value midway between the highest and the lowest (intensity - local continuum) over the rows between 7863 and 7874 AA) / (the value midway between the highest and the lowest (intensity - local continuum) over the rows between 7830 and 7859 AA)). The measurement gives 0.8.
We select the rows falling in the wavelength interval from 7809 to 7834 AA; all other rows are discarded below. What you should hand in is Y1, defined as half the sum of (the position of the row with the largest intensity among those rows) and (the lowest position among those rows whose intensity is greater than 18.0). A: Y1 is 7814.1 AA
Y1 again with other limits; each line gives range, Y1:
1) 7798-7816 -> 7814.1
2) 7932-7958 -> 7944.7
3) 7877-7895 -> 7886.4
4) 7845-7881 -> 7866.5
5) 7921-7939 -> 7928.3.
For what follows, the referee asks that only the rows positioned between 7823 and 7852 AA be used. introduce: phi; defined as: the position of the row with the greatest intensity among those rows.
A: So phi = 7850.17 AA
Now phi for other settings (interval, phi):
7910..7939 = 7933.77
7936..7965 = 7963.05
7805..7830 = 7814.11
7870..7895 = 7893.68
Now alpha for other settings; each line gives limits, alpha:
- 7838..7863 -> 0.34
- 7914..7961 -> 0.51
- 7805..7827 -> 0.26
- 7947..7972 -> 0.45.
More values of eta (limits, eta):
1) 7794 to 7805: 16.8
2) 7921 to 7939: 19.8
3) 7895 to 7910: 19.2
